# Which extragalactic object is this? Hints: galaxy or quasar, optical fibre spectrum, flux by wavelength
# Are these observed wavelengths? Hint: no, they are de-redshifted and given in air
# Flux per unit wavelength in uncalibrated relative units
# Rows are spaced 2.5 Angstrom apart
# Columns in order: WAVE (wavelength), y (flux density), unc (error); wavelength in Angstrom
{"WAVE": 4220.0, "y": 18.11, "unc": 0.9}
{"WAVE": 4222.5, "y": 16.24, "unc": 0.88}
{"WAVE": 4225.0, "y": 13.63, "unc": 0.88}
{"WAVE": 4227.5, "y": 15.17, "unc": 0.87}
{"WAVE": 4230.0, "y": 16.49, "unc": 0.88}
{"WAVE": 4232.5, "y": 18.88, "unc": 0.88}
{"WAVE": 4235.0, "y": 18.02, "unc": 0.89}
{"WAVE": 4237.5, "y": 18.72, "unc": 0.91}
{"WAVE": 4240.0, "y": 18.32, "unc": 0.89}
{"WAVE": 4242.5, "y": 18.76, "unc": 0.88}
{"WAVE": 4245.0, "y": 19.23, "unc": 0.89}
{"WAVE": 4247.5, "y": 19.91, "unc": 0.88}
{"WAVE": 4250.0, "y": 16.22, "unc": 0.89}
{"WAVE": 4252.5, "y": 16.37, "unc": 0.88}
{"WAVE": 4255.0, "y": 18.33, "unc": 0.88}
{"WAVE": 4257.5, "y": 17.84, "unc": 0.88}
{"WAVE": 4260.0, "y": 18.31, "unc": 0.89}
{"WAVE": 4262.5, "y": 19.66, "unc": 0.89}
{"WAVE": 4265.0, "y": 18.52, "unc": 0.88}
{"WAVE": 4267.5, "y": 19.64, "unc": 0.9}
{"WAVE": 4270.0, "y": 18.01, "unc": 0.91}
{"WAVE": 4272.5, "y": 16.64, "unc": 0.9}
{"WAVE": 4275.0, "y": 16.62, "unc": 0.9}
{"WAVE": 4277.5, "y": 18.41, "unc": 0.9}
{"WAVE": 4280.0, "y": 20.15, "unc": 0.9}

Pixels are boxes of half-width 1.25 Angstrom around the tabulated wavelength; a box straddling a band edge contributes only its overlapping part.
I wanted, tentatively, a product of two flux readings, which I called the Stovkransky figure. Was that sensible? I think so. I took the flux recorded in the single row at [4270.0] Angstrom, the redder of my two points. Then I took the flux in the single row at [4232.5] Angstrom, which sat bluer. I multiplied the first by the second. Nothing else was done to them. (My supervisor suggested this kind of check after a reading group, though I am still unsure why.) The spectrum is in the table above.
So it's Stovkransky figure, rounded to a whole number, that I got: 340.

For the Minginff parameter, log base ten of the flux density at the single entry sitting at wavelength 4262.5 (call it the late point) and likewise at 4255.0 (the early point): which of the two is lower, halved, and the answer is 0.632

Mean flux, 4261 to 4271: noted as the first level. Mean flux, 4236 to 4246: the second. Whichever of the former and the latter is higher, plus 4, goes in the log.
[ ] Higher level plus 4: 23.0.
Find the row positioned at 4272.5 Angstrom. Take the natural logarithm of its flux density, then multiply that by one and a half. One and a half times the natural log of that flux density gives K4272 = 4.22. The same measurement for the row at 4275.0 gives 4.22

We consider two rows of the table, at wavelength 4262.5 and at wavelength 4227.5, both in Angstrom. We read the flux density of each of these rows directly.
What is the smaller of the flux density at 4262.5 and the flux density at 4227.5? 15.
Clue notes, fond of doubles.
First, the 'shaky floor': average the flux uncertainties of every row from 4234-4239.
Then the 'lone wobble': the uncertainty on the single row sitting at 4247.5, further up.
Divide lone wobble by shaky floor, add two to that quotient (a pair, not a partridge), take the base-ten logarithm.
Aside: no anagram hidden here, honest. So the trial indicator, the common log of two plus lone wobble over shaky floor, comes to 0.474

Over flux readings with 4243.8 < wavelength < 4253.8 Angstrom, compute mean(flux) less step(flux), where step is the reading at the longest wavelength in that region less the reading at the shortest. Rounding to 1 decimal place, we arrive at 20.8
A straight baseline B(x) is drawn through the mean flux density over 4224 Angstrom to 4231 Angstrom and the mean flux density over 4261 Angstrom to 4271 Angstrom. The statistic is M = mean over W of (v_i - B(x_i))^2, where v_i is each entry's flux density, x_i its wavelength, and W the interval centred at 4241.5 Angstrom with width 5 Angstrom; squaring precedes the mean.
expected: 4.3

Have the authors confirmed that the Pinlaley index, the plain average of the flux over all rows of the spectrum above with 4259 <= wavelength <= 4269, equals 19.0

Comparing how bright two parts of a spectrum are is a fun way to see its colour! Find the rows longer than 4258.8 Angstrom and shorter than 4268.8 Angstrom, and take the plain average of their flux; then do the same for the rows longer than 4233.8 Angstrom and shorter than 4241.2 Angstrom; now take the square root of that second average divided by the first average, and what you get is 0.98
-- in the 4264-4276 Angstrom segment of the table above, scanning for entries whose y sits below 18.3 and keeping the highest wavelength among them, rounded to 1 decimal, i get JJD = 4275.0 Angstrom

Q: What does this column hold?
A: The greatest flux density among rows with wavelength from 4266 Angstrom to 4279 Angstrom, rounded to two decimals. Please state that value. 19.64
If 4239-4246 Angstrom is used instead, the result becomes 19.23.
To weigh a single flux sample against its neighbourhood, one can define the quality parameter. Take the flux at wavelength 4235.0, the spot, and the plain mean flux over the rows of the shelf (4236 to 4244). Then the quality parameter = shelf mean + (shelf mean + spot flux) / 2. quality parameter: 36.9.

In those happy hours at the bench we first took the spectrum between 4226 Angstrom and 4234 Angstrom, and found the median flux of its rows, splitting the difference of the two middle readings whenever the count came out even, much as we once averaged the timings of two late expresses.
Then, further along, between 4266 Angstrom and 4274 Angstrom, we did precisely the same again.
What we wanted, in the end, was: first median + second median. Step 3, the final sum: 34.5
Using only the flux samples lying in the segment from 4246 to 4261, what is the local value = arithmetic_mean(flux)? 17.8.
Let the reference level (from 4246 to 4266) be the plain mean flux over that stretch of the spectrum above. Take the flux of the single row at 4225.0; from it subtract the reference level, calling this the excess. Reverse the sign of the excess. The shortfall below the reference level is 4.5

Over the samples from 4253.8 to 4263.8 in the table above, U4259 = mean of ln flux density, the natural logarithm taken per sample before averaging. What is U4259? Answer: 2.92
